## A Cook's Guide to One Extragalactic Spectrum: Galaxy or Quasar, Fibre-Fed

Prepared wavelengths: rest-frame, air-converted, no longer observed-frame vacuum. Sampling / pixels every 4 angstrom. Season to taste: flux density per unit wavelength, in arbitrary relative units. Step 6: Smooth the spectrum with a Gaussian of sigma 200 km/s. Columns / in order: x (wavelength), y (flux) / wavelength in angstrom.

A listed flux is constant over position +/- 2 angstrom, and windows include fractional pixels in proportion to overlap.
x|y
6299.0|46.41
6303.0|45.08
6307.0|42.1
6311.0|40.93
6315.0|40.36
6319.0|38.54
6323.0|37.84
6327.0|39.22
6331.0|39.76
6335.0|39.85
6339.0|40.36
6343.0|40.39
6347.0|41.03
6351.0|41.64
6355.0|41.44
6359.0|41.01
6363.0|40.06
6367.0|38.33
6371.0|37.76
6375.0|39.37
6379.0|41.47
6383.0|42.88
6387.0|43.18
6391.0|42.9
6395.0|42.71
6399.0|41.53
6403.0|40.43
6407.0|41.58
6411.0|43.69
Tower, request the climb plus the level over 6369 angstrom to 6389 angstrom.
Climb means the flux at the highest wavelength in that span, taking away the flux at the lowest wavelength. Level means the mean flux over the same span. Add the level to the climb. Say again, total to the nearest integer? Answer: 46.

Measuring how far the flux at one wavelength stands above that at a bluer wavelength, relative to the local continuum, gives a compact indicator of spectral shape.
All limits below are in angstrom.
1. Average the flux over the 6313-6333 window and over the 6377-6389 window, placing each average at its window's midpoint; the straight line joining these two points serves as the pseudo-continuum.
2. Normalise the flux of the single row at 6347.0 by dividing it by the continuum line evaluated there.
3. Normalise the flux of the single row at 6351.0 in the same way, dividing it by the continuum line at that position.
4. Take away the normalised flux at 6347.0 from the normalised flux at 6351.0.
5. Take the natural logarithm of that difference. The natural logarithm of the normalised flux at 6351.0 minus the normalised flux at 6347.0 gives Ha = -4.7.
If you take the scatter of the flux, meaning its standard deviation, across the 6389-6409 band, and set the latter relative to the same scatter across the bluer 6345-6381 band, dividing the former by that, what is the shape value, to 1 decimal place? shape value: 0.7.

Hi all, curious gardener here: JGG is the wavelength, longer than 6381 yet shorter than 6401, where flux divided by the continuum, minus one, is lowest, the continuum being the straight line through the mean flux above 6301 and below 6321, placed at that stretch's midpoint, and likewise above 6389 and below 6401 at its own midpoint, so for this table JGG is 6399.0 angstrom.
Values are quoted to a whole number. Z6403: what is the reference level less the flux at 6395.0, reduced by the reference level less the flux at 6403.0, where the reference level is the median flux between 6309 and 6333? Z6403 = -2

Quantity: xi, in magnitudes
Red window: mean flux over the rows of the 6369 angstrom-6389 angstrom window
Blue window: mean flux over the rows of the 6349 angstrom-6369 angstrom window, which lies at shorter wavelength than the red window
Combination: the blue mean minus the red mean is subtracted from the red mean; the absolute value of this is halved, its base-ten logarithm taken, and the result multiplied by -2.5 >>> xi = -3.289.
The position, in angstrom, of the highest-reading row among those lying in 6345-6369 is 6351.0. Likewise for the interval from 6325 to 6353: 6351.0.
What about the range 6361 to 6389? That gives 6387.0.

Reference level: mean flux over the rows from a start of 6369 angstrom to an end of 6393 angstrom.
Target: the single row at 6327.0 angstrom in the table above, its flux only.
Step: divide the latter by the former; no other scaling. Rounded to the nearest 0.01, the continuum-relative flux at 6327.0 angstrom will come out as 0.95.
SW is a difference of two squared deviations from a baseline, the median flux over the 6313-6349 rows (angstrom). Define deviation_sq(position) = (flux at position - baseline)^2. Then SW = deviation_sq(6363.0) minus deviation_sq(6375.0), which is -0.2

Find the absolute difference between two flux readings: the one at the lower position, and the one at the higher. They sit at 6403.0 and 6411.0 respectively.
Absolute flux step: 3.3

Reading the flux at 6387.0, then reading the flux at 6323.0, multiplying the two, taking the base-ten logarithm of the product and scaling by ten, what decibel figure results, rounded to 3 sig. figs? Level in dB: 32.1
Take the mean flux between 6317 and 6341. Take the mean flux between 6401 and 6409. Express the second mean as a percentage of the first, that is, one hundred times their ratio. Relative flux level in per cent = 104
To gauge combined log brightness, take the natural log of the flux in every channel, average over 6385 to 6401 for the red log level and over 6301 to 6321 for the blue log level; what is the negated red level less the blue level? -7.47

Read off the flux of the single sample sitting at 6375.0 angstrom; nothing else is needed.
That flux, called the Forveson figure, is 39.37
